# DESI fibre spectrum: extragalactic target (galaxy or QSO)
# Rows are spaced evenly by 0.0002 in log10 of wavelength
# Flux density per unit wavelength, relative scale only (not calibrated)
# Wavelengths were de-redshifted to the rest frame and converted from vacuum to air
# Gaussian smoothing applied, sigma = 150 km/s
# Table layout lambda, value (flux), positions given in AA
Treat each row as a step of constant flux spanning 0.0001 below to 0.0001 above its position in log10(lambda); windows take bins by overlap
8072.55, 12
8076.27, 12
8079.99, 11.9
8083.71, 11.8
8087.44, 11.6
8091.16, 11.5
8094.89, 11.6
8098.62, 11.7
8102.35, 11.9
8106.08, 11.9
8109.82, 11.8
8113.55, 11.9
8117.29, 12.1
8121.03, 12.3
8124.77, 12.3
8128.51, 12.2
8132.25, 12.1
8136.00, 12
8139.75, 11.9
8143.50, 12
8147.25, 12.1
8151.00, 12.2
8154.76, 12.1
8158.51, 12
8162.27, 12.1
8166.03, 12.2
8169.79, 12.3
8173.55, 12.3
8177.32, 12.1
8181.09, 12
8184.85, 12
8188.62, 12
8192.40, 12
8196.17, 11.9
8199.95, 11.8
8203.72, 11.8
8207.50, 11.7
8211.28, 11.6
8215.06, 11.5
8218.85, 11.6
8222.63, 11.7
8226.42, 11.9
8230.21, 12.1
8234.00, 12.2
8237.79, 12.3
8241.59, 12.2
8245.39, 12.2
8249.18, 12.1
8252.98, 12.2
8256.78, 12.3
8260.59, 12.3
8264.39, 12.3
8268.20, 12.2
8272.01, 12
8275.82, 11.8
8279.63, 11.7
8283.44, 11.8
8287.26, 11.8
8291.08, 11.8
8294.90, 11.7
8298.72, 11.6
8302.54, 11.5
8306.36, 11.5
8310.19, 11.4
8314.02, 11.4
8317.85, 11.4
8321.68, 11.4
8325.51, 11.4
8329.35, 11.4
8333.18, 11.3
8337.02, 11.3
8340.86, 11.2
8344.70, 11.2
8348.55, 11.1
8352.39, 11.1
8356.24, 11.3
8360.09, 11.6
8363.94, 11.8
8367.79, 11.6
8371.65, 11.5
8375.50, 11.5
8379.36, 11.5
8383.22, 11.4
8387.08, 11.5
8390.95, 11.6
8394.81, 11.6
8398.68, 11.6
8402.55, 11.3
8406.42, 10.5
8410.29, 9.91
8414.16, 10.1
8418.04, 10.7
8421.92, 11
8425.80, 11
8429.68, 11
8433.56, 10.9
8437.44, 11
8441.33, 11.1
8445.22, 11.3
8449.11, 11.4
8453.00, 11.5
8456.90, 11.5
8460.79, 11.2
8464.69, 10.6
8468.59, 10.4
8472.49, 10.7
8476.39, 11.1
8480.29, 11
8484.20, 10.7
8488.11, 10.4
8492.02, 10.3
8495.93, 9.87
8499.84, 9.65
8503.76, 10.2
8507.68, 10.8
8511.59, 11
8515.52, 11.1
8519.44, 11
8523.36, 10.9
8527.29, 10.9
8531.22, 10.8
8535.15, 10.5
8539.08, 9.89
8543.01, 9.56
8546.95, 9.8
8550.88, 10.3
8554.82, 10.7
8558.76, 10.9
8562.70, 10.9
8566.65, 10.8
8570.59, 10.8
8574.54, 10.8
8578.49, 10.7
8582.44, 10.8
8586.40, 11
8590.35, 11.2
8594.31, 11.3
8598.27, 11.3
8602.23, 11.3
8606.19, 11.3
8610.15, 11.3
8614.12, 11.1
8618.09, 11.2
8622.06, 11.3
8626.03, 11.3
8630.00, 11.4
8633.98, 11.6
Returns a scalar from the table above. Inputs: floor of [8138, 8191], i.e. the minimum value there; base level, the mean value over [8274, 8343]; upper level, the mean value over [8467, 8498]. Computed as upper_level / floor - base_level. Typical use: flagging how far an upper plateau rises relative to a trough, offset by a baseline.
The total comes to -10.6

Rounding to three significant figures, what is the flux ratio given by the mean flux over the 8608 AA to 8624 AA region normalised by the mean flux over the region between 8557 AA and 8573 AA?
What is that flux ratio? 1.03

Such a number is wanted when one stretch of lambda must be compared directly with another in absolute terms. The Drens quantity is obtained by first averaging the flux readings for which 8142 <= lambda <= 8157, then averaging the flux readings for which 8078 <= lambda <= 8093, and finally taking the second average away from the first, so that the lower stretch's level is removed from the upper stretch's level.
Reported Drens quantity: 0.40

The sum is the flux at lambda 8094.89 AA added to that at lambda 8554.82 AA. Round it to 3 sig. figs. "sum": 22.3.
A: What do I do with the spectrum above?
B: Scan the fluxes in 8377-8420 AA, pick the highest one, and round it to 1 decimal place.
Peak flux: 11.6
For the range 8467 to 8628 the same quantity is 11.3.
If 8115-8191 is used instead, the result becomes 12.3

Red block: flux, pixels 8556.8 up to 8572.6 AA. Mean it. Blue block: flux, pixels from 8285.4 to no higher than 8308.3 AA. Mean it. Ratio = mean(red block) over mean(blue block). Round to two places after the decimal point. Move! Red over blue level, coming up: 0.93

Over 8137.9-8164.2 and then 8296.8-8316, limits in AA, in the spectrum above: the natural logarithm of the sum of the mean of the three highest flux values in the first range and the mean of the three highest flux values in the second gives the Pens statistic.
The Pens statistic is 3.16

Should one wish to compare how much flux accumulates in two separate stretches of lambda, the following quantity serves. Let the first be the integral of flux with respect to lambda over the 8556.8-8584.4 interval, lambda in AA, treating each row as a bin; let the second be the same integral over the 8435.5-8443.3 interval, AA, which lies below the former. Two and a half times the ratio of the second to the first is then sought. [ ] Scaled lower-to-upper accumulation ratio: 1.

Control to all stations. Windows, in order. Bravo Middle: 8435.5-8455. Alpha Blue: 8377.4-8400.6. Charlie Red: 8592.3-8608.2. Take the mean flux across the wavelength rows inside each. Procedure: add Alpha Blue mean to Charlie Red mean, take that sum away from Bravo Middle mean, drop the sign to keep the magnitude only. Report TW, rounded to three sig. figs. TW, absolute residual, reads 11.6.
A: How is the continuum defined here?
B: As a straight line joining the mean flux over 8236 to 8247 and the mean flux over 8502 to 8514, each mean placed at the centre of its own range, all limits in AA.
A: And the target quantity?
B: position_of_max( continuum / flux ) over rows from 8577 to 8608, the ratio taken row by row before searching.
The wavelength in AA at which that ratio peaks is 8578.49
